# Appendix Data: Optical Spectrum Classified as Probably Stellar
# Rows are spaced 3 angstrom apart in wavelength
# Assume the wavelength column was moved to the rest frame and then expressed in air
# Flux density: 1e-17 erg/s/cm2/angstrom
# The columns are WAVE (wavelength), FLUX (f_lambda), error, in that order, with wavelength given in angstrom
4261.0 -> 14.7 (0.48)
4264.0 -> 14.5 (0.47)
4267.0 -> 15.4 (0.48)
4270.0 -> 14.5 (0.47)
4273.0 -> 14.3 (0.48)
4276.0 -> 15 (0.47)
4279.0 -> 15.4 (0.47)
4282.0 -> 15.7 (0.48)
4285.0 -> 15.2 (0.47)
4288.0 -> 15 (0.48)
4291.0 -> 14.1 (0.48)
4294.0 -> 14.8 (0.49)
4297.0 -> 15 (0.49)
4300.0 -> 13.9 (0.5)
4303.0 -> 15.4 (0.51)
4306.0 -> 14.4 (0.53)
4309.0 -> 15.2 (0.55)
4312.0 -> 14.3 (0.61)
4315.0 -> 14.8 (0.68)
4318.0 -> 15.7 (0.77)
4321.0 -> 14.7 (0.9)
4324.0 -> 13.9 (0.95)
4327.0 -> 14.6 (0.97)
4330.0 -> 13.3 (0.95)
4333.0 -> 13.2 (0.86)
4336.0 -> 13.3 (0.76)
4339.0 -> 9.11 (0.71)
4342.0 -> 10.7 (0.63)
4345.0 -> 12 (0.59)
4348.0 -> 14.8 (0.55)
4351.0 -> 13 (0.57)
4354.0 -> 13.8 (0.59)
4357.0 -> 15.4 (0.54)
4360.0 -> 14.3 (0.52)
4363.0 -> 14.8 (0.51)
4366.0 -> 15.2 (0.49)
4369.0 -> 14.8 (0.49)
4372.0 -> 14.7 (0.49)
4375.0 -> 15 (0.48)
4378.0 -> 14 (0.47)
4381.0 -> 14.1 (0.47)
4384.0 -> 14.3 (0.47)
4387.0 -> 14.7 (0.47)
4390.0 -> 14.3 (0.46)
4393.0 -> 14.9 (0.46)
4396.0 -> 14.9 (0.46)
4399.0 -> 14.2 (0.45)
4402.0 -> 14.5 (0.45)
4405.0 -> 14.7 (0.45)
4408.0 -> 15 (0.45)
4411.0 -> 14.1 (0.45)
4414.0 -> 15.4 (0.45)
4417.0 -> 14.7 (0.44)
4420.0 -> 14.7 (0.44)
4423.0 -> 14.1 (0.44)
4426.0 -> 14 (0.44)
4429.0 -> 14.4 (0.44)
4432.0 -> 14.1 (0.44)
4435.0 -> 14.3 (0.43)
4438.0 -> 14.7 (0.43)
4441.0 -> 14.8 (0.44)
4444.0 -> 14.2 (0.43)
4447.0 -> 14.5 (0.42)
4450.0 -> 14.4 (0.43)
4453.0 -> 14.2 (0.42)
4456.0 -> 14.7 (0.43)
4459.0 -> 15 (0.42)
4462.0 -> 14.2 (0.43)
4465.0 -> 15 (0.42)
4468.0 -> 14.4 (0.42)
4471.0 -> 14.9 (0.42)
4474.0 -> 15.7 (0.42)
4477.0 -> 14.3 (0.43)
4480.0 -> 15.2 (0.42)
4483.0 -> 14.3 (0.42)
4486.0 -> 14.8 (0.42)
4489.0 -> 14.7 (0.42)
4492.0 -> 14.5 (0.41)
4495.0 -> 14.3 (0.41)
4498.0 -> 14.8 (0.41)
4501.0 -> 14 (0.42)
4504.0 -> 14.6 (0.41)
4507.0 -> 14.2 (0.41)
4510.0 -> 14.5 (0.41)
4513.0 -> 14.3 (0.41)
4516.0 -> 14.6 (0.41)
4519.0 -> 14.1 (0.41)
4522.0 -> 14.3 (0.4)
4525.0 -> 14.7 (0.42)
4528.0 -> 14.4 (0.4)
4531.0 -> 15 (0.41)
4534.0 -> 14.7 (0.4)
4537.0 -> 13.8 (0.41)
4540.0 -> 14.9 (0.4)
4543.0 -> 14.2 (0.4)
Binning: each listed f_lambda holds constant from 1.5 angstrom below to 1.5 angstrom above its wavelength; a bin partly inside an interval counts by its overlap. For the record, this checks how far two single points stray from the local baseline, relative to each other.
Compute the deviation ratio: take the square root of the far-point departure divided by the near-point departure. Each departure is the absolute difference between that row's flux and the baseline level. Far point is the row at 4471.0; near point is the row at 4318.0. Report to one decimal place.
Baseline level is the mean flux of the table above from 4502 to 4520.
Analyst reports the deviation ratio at 0.6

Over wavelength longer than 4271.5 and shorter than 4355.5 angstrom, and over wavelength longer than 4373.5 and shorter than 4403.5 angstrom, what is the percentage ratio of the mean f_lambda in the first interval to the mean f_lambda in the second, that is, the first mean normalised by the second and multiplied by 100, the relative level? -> 97.3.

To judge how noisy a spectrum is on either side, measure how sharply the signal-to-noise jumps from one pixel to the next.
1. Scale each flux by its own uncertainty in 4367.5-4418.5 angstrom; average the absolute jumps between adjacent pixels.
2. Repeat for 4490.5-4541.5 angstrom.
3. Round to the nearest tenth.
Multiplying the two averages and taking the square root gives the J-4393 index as 1.1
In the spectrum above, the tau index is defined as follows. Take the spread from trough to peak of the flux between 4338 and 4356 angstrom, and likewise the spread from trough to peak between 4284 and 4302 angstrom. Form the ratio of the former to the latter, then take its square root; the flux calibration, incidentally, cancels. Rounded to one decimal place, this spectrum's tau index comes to 2.1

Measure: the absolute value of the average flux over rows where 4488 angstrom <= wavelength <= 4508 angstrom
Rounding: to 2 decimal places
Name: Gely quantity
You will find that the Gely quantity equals 14.44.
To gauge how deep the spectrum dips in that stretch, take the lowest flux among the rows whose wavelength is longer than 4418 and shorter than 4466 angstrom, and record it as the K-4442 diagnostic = 14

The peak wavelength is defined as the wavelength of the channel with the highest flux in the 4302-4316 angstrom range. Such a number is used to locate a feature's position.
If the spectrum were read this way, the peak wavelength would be 4303.0 angstrom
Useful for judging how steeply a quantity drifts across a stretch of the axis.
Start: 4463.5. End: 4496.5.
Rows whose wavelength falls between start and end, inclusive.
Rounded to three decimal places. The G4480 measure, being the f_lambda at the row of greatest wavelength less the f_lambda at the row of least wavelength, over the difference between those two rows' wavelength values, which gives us -0.023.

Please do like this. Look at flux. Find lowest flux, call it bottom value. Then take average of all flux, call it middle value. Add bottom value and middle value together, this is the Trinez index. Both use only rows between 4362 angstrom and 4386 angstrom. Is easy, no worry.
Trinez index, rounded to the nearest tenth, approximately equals 28.6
